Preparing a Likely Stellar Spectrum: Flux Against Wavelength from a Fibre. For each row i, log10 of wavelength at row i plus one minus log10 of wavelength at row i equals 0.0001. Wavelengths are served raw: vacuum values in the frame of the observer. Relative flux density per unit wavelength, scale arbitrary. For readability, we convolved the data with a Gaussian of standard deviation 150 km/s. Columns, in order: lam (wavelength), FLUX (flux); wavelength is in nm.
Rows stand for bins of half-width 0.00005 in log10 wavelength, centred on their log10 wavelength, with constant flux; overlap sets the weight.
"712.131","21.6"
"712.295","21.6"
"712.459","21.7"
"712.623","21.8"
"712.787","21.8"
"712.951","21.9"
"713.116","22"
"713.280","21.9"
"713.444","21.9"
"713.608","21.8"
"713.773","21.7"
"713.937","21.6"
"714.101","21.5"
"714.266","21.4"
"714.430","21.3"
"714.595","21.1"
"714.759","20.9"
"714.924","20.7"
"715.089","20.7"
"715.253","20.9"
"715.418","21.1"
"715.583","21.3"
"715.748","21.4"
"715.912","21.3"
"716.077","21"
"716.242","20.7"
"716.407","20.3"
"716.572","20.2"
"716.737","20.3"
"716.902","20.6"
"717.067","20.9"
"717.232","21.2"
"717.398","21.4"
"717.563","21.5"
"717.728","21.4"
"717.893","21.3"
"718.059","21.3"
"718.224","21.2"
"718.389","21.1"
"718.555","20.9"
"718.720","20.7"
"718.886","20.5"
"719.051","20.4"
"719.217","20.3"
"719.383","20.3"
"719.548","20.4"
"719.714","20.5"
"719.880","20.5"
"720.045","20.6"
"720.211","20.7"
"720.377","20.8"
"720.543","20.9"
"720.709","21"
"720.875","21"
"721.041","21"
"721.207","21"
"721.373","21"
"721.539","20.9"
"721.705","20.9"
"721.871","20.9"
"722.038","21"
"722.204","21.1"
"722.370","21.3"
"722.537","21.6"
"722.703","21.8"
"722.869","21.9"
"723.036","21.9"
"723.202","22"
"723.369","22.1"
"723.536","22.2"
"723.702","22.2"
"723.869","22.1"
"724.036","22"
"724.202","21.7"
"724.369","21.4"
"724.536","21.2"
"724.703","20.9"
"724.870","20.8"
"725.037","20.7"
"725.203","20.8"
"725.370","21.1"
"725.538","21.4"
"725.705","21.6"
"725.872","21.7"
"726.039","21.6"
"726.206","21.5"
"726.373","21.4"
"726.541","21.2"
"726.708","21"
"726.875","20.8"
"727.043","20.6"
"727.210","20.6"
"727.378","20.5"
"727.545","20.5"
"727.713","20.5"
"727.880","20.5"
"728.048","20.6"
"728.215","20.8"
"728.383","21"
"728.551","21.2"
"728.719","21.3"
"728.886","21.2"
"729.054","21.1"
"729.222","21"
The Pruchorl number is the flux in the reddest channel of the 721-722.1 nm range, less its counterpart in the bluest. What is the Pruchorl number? 0.0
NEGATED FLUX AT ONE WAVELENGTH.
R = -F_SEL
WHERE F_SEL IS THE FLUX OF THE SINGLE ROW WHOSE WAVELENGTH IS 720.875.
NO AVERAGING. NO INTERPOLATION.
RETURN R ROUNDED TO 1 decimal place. -21.0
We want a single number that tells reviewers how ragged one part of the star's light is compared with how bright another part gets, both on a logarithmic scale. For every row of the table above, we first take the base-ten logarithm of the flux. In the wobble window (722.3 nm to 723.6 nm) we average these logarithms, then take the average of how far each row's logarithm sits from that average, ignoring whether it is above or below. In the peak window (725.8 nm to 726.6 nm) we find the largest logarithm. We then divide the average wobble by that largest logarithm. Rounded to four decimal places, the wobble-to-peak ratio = 0.0032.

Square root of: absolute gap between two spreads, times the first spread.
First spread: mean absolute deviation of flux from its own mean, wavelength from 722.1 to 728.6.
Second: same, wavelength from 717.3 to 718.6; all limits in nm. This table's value 0.39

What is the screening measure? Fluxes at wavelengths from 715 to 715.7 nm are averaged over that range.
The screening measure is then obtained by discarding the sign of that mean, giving 21.00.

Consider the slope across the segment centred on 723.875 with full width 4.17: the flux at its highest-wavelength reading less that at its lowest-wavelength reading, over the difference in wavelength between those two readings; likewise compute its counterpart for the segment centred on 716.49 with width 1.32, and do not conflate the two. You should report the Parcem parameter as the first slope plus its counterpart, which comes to -0.1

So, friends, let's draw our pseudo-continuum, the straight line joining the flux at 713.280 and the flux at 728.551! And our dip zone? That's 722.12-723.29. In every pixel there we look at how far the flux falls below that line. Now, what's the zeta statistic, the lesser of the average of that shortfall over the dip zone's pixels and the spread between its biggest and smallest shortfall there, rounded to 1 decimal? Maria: -0.2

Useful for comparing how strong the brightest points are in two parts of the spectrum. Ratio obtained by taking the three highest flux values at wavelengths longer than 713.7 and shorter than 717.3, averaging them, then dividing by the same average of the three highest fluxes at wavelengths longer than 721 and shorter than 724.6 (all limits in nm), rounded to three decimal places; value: 0.974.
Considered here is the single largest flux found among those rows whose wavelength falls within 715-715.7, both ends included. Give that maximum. 21.3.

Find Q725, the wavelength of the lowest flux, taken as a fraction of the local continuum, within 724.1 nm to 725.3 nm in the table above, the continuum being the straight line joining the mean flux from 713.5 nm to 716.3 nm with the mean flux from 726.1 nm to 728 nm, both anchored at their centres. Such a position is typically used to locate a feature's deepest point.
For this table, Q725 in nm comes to 725.037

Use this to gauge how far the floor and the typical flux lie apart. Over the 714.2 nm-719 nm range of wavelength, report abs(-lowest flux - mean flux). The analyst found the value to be 41.2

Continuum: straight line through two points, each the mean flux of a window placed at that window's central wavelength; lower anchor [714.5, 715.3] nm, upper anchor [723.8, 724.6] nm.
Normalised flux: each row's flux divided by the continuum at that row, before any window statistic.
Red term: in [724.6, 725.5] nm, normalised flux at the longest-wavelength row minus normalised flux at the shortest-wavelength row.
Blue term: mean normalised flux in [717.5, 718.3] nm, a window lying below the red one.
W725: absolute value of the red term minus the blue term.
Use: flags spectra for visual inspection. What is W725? 1.00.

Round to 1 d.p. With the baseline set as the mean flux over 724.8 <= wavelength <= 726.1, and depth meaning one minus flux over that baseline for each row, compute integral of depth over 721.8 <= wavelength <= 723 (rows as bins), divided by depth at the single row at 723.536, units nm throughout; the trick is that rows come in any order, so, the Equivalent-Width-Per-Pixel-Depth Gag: 0.2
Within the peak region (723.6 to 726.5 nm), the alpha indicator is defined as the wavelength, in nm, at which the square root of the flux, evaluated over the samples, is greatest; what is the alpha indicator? 723.702 nm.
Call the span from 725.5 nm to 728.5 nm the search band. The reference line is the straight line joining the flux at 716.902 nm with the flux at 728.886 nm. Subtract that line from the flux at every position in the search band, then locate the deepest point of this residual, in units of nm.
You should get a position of 727.880 nm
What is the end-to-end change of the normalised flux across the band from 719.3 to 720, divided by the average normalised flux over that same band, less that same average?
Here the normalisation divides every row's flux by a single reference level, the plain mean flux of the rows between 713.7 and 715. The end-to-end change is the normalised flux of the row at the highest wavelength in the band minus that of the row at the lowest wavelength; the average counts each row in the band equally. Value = -0.95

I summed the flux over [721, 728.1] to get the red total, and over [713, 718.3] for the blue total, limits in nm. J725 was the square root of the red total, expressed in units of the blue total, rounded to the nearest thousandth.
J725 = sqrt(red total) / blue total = 0.045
